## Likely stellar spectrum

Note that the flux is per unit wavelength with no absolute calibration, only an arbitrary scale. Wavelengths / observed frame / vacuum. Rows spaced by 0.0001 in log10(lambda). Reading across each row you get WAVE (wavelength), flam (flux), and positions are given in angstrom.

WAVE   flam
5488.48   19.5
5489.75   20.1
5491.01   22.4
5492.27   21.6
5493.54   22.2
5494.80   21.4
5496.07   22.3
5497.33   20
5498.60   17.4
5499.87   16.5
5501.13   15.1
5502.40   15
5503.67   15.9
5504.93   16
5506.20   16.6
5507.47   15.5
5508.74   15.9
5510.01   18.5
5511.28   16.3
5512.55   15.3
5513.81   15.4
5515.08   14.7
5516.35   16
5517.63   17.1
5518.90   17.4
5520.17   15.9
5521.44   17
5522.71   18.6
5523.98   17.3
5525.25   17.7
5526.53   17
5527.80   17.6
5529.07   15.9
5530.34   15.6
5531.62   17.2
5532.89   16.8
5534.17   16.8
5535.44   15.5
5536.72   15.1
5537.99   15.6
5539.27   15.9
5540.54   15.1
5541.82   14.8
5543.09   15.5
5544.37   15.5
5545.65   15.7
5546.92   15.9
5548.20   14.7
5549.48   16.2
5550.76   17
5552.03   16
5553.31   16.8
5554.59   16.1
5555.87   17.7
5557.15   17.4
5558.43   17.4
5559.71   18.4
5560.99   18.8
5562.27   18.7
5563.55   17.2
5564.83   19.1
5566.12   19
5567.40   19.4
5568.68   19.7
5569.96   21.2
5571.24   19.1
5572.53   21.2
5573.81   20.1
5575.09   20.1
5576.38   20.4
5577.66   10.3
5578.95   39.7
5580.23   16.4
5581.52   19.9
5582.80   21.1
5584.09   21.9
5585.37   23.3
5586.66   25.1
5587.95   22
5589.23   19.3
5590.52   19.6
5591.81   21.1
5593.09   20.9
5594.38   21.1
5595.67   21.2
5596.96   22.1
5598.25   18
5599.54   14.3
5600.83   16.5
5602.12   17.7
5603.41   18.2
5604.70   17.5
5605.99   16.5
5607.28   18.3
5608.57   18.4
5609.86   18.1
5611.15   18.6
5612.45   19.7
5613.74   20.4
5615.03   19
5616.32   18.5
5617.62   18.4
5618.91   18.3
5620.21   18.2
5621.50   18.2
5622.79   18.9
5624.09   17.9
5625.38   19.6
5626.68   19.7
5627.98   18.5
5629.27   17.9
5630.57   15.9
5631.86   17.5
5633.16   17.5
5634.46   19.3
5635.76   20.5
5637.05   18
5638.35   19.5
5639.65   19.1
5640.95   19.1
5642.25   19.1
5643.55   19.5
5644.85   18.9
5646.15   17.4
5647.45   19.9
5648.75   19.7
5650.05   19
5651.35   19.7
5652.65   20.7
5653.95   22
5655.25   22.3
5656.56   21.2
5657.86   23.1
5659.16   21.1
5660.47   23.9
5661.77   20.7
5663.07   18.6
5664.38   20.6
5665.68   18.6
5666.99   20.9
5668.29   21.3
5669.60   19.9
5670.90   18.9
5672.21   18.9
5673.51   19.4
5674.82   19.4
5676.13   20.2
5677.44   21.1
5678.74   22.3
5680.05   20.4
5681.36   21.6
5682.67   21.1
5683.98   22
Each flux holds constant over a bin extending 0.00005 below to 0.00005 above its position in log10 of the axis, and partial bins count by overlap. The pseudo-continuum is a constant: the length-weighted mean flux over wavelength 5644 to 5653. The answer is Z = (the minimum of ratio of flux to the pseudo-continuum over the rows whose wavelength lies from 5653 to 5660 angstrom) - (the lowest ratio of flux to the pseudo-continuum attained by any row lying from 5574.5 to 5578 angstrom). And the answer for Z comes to 0.56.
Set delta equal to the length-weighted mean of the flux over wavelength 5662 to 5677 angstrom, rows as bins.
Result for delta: 19.7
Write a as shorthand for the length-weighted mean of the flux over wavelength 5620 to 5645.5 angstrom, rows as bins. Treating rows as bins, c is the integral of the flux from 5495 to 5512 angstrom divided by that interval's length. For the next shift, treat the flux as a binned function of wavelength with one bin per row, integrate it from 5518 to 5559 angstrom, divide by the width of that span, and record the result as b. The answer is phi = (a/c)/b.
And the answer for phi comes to 0.067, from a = 18.6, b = 16.4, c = 17.1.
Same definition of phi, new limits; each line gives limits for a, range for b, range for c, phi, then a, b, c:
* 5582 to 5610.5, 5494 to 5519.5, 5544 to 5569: 0.067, 19.6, 16.9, 17.3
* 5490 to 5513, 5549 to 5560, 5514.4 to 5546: 0.065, 18.0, 17.0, 16.3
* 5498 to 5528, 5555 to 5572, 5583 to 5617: 0.045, 16.5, 18.7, 19.5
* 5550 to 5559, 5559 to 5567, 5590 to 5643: 0.049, 16.9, 18.5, 18.7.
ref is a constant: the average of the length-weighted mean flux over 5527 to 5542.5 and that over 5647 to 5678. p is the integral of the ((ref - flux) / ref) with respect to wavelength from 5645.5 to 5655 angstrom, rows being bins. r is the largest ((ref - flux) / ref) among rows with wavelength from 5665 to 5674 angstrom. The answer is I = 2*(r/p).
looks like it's 0.05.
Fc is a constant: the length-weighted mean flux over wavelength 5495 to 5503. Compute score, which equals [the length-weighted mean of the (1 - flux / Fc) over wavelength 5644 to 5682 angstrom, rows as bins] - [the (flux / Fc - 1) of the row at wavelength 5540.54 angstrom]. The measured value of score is 0.02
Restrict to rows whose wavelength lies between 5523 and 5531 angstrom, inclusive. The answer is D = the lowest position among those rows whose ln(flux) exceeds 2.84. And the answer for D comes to 5523.98 angstrom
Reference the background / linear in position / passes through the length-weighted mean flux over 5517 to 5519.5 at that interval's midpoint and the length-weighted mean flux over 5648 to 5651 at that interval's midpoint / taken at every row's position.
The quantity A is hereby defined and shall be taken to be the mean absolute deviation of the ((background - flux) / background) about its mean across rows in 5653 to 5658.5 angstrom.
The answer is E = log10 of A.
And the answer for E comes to -1.56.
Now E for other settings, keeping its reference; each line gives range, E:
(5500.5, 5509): -1.60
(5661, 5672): -1.31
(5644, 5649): -1.38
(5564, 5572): -1.51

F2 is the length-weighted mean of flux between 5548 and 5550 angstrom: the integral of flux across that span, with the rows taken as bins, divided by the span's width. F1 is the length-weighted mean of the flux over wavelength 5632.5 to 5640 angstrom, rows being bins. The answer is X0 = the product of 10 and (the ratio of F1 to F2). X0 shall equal 12.2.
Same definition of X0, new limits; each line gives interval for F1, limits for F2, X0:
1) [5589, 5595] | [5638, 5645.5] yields 10.7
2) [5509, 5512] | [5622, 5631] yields 9.3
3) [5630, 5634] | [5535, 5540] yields 11.0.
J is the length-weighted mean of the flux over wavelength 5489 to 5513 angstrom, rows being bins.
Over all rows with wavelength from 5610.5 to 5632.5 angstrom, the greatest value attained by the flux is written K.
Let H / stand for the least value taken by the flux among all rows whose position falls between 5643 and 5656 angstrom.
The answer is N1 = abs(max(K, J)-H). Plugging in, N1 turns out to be 3.0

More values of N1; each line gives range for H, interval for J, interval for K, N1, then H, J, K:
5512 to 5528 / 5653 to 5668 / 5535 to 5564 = 6.5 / 14.7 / 21.2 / 18.8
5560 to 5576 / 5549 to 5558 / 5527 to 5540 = 0.4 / 17.2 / 16.8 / 17.6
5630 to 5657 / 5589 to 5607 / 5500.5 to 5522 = 2.9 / 15.9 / 18.8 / 18.5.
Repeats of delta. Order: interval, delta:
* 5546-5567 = 17.3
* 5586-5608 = 19.4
